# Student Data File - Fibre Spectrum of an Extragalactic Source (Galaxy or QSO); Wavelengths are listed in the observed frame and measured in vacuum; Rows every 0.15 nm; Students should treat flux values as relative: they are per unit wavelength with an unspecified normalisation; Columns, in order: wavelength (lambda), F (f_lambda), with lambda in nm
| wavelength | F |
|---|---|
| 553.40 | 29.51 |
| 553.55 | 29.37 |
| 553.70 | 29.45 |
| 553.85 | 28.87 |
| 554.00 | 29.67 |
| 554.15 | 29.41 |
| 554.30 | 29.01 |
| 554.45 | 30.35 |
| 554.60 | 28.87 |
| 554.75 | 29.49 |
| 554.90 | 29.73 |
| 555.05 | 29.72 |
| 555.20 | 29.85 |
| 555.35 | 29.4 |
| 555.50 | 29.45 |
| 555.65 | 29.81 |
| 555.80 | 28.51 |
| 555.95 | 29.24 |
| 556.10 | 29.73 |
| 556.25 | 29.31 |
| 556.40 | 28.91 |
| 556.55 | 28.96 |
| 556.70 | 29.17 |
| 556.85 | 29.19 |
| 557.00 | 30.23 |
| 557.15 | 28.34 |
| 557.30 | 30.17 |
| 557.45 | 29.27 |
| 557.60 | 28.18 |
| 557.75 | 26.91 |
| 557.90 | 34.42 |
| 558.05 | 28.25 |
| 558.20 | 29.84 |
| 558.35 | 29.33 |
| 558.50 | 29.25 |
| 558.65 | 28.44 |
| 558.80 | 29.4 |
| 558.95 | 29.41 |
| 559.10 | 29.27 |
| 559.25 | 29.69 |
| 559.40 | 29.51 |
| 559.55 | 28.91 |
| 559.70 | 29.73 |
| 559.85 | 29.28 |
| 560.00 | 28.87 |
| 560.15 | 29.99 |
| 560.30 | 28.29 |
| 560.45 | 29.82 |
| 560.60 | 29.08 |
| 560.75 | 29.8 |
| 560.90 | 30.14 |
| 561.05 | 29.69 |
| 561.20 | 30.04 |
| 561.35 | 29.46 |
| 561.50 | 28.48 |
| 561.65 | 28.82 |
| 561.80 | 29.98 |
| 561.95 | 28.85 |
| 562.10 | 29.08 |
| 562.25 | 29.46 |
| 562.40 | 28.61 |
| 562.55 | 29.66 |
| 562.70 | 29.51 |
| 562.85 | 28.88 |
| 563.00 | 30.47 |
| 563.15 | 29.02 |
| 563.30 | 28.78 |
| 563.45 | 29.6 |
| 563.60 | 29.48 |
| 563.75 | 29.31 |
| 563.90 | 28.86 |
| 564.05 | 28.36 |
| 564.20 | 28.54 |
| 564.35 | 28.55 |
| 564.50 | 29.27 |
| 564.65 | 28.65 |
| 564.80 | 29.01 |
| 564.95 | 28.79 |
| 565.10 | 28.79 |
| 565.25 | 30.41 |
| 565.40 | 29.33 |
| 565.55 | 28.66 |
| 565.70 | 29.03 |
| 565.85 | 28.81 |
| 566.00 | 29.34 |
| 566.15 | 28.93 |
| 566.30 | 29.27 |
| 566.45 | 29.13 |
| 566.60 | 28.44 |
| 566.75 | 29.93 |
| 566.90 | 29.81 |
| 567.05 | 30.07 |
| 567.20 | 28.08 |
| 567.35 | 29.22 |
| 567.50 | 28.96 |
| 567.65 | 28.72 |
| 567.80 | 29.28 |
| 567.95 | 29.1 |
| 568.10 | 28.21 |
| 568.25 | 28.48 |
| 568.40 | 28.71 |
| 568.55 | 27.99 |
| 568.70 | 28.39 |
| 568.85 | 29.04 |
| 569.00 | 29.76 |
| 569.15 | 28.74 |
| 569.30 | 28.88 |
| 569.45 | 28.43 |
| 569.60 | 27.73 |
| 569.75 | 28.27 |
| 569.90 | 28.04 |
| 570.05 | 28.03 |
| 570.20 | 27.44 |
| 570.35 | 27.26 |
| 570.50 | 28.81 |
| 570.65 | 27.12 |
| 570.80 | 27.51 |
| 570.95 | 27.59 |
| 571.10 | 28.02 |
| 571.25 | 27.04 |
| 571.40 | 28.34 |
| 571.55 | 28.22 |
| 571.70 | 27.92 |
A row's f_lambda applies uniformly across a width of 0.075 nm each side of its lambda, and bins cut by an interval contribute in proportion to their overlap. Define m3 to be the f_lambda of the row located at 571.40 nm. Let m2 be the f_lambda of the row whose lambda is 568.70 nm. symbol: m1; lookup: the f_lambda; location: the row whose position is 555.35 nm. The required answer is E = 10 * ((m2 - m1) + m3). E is 273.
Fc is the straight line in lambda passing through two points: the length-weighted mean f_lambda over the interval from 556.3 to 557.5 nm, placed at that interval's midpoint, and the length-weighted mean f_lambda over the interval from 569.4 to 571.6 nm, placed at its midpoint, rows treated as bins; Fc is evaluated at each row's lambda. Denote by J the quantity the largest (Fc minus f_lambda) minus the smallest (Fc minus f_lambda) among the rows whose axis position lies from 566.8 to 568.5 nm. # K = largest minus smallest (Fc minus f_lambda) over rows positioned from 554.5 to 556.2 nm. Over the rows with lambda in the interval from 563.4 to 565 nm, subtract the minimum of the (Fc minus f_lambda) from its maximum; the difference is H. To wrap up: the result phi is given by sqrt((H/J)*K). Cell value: 0.9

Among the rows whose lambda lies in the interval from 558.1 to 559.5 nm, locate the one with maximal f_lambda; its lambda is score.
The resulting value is 558.20 nm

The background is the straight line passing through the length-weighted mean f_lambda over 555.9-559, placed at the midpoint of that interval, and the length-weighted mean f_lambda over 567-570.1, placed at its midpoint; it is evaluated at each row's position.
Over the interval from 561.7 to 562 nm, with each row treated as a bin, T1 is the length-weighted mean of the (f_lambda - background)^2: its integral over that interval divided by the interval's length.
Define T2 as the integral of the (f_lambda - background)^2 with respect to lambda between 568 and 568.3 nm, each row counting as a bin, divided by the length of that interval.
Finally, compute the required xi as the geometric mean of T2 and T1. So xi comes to 0.25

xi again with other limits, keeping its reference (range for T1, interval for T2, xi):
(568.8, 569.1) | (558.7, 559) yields 0.23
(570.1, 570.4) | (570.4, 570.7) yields 1.18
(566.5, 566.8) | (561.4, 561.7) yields 0.37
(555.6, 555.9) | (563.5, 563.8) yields 0.33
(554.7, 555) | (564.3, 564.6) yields 0.07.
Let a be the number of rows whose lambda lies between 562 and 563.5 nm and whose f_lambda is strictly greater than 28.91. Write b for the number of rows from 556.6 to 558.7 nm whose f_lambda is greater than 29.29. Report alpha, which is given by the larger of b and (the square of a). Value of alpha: 49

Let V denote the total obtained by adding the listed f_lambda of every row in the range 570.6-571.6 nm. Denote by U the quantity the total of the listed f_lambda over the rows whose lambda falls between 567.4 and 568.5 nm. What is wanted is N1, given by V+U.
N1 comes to 395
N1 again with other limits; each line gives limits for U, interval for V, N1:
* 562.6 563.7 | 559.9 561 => 412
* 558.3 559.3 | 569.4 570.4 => 400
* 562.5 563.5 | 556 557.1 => 411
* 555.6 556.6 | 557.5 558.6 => 411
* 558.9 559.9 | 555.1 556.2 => 412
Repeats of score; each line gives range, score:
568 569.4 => 569.00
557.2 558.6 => 557.90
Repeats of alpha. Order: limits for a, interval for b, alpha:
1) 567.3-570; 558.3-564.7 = 36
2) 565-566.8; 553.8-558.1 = 64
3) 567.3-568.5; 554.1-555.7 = 16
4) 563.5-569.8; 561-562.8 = 400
